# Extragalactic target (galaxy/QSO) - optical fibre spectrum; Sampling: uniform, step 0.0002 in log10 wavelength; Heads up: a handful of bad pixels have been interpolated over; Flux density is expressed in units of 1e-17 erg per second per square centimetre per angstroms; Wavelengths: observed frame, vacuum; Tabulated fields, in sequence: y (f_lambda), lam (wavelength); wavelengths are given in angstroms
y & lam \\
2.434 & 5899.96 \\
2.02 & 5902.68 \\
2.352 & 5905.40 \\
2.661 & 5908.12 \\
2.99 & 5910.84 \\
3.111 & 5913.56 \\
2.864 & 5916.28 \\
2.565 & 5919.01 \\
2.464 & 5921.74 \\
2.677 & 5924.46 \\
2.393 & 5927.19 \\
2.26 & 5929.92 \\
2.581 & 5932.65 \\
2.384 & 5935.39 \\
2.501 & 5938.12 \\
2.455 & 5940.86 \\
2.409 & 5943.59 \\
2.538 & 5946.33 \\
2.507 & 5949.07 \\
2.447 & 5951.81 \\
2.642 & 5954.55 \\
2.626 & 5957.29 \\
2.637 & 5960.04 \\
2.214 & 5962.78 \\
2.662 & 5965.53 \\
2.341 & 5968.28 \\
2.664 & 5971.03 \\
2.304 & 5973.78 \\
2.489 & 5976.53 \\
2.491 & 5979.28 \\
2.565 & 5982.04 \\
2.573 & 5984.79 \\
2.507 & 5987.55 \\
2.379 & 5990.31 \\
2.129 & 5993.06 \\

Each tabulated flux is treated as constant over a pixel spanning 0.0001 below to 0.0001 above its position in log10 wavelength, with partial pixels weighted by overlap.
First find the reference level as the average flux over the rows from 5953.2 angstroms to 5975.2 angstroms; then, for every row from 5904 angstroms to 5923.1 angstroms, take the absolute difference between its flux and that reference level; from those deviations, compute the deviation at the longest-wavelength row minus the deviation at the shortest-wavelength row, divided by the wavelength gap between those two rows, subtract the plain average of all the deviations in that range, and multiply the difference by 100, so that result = -27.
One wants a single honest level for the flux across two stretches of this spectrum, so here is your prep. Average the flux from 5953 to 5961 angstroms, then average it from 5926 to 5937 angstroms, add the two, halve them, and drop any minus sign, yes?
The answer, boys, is 2.52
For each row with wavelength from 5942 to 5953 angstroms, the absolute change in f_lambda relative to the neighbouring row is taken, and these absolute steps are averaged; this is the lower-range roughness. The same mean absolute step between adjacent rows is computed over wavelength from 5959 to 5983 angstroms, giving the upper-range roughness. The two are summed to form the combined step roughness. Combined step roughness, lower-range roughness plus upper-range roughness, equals 0.34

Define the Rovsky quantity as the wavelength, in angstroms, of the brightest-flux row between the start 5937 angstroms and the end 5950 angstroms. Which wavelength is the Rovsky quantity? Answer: 5946.33 angstroms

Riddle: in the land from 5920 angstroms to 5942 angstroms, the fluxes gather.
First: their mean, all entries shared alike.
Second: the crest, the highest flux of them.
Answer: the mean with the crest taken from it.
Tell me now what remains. -0.21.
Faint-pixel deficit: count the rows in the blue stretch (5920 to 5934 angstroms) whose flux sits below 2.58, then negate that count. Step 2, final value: -3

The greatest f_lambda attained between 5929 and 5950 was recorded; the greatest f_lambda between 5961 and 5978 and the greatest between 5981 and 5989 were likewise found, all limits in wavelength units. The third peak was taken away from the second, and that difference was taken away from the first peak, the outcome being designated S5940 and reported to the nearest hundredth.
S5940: 2.49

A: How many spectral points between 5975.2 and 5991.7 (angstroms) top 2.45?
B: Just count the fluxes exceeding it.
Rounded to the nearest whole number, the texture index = 5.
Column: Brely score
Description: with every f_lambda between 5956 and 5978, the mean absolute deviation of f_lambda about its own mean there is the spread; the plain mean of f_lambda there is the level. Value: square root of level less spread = 1.53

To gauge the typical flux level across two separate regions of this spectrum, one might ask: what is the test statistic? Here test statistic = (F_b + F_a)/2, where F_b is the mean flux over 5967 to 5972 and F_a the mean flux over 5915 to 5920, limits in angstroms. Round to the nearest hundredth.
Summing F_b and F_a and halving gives 2.61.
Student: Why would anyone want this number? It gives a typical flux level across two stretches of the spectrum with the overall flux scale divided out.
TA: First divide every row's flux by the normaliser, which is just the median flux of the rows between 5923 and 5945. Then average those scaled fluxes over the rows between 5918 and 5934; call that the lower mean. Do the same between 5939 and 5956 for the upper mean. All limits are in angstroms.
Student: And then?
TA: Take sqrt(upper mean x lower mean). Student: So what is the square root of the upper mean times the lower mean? 1.026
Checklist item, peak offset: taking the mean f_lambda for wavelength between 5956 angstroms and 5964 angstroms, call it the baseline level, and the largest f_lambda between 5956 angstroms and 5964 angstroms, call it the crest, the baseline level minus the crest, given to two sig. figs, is -0.14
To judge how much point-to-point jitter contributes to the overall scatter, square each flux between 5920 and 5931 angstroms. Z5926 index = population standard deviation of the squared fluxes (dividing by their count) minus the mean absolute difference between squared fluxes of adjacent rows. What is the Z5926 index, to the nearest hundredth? -0.30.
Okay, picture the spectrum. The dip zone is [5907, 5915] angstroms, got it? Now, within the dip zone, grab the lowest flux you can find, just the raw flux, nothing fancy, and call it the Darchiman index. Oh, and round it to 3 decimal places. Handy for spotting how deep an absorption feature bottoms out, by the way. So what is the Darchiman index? 2.661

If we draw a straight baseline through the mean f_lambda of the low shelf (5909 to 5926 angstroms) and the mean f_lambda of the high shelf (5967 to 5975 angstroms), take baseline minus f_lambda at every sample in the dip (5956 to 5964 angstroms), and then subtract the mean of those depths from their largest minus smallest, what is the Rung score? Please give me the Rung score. 0.39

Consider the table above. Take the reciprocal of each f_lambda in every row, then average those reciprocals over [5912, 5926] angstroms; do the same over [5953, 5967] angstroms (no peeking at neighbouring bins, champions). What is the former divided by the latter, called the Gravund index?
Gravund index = 0.936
